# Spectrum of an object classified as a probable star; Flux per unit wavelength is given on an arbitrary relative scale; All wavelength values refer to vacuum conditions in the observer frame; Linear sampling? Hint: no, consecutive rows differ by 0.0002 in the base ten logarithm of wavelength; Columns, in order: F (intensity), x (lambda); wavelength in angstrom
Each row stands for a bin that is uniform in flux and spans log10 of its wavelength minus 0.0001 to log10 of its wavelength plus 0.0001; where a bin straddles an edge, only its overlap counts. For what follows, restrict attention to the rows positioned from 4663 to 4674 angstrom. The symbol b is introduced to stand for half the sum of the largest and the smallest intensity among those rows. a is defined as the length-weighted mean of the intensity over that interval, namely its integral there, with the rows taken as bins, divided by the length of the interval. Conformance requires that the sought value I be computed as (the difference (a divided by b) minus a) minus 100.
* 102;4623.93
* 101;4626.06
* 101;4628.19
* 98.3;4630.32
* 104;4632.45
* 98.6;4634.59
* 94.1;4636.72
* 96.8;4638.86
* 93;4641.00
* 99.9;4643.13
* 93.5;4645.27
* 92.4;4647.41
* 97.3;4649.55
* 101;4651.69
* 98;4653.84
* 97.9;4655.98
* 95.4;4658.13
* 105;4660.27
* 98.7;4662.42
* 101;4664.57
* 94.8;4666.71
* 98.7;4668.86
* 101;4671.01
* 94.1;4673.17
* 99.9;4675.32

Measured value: -197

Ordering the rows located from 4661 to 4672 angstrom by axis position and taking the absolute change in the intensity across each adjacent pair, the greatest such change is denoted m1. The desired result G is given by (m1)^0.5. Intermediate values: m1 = 6.2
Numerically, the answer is 2.49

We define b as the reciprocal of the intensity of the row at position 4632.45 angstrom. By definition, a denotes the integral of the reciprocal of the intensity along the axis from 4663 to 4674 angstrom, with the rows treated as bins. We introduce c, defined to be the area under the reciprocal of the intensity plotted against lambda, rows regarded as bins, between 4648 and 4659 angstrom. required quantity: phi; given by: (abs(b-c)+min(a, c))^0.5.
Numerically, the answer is 0.464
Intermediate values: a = 0.112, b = 0.0096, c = 0.113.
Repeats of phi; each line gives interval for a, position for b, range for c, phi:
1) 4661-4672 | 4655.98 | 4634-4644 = 0.445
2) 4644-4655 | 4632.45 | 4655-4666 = 0.460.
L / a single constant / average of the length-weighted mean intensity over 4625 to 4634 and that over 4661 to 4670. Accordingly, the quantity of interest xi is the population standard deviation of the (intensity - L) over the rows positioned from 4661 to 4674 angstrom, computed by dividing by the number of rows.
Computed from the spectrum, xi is 2.72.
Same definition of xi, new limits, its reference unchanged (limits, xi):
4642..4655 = 3.13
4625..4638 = 3.06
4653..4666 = 3.02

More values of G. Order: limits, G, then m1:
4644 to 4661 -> 3.10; 9.6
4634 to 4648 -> 2.63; 6.9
